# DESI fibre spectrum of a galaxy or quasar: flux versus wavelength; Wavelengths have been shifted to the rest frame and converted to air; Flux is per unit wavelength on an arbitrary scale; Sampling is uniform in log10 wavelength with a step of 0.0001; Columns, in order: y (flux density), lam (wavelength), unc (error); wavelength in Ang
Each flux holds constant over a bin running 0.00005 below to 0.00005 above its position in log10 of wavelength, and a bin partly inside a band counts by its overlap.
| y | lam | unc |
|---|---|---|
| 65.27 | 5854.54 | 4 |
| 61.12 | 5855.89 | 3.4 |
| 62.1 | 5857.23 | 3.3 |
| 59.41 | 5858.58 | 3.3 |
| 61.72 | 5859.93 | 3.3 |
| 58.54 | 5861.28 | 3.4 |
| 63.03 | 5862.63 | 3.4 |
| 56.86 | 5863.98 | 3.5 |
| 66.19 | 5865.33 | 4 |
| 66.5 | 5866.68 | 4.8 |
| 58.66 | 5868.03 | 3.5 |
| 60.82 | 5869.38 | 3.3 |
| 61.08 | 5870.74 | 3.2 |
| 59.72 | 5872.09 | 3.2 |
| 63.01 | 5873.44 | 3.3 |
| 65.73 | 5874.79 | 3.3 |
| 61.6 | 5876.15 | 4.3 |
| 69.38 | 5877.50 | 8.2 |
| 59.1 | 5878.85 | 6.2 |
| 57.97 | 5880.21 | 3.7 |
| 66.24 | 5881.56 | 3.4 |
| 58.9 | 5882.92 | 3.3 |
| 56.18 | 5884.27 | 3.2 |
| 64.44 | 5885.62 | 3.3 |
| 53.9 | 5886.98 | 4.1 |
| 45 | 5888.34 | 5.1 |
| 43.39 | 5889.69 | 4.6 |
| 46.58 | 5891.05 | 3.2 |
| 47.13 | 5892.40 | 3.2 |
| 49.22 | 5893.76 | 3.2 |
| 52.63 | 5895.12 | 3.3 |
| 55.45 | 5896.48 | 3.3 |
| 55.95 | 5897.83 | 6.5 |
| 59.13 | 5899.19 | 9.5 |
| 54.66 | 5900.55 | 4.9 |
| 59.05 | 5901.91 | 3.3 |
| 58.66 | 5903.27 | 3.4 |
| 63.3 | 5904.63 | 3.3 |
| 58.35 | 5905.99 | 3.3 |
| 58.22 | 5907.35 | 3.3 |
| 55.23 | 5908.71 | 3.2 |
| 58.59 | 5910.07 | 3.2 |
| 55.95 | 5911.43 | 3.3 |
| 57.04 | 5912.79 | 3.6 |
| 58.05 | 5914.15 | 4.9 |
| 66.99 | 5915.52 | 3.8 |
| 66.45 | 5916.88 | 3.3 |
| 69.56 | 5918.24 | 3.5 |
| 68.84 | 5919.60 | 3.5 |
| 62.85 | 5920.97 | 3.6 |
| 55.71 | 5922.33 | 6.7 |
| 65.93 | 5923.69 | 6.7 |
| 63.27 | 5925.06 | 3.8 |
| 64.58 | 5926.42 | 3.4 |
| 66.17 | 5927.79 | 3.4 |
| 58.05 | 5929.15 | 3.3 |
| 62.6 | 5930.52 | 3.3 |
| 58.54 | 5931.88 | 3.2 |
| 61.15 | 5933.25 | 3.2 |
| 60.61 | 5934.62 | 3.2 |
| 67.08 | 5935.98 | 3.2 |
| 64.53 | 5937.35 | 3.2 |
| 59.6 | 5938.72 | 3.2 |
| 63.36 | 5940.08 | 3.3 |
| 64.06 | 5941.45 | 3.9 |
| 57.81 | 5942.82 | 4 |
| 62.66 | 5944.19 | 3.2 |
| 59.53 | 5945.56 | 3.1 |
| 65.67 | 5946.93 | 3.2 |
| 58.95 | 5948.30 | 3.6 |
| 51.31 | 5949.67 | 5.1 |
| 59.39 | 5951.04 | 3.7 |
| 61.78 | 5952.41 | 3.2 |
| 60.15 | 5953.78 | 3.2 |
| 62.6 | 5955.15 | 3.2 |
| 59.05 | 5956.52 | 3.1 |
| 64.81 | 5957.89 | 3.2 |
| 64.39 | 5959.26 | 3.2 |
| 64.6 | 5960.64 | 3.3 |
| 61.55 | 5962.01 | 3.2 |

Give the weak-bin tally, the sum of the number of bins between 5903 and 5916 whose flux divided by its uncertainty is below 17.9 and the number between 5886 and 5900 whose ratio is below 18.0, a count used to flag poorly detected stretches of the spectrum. 18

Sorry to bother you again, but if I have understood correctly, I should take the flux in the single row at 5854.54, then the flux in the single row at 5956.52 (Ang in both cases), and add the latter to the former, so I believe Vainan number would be 124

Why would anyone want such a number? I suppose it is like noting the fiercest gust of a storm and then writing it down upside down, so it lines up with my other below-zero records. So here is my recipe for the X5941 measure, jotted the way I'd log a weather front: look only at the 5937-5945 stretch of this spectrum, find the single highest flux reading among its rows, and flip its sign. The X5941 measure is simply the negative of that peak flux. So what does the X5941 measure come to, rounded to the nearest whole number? -65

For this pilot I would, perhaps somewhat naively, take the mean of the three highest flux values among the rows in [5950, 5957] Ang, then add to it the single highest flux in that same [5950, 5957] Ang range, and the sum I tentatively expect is 124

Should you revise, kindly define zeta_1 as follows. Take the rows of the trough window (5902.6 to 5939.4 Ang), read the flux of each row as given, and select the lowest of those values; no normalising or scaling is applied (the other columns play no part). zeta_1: 55.23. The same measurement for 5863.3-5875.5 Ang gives 56.86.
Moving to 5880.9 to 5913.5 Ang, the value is 43.39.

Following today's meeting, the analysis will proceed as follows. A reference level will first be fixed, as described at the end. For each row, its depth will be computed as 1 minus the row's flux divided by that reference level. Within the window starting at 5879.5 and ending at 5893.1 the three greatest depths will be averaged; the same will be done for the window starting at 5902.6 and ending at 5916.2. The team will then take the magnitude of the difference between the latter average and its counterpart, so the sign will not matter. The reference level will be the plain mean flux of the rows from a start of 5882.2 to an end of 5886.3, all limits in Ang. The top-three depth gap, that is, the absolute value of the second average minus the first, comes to 0.185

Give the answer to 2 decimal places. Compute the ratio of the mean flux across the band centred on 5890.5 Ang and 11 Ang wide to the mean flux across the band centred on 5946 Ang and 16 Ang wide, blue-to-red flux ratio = 0.83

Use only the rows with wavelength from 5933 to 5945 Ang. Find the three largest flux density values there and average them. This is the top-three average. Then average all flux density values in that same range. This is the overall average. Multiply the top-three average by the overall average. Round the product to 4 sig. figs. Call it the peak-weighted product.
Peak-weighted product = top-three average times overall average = 4065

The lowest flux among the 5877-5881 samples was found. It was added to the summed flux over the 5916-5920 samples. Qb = 263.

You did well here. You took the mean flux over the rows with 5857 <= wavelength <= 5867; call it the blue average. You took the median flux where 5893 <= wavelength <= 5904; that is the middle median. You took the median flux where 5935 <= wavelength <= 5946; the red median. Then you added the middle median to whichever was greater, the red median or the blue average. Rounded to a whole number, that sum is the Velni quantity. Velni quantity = 119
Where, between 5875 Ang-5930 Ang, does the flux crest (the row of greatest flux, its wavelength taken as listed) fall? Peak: 5918.24 Ang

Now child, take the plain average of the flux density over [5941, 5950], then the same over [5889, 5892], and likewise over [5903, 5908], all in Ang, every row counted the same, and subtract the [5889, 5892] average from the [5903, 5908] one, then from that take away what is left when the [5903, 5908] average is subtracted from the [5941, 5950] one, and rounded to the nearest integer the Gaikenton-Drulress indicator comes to 14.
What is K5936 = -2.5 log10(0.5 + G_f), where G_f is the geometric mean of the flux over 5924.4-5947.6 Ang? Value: -4.494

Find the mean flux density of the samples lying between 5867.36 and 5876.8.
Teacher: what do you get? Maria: 61.5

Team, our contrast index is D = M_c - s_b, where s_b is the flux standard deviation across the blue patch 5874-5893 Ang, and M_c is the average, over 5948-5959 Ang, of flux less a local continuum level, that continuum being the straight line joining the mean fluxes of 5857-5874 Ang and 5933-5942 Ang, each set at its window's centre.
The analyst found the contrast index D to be -12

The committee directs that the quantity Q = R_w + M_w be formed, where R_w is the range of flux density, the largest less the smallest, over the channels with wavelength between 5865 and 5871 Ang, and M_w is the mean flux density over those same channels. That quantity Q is 70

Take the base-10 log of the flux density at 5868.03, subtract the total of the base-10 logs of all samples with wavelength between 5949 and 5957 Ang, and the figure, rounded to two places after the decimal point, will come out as -8.85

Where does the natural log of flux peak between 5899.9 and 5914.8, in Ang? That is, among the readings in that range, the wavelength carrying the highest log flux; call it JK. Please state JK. 5904.63 Ang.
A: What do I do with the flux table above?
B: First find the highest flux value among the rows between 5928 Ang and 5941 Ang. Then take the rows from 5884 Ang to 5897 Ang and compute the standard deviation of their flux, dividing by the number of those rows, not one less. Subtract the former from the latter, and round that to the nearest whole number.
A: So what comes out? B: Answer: -61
